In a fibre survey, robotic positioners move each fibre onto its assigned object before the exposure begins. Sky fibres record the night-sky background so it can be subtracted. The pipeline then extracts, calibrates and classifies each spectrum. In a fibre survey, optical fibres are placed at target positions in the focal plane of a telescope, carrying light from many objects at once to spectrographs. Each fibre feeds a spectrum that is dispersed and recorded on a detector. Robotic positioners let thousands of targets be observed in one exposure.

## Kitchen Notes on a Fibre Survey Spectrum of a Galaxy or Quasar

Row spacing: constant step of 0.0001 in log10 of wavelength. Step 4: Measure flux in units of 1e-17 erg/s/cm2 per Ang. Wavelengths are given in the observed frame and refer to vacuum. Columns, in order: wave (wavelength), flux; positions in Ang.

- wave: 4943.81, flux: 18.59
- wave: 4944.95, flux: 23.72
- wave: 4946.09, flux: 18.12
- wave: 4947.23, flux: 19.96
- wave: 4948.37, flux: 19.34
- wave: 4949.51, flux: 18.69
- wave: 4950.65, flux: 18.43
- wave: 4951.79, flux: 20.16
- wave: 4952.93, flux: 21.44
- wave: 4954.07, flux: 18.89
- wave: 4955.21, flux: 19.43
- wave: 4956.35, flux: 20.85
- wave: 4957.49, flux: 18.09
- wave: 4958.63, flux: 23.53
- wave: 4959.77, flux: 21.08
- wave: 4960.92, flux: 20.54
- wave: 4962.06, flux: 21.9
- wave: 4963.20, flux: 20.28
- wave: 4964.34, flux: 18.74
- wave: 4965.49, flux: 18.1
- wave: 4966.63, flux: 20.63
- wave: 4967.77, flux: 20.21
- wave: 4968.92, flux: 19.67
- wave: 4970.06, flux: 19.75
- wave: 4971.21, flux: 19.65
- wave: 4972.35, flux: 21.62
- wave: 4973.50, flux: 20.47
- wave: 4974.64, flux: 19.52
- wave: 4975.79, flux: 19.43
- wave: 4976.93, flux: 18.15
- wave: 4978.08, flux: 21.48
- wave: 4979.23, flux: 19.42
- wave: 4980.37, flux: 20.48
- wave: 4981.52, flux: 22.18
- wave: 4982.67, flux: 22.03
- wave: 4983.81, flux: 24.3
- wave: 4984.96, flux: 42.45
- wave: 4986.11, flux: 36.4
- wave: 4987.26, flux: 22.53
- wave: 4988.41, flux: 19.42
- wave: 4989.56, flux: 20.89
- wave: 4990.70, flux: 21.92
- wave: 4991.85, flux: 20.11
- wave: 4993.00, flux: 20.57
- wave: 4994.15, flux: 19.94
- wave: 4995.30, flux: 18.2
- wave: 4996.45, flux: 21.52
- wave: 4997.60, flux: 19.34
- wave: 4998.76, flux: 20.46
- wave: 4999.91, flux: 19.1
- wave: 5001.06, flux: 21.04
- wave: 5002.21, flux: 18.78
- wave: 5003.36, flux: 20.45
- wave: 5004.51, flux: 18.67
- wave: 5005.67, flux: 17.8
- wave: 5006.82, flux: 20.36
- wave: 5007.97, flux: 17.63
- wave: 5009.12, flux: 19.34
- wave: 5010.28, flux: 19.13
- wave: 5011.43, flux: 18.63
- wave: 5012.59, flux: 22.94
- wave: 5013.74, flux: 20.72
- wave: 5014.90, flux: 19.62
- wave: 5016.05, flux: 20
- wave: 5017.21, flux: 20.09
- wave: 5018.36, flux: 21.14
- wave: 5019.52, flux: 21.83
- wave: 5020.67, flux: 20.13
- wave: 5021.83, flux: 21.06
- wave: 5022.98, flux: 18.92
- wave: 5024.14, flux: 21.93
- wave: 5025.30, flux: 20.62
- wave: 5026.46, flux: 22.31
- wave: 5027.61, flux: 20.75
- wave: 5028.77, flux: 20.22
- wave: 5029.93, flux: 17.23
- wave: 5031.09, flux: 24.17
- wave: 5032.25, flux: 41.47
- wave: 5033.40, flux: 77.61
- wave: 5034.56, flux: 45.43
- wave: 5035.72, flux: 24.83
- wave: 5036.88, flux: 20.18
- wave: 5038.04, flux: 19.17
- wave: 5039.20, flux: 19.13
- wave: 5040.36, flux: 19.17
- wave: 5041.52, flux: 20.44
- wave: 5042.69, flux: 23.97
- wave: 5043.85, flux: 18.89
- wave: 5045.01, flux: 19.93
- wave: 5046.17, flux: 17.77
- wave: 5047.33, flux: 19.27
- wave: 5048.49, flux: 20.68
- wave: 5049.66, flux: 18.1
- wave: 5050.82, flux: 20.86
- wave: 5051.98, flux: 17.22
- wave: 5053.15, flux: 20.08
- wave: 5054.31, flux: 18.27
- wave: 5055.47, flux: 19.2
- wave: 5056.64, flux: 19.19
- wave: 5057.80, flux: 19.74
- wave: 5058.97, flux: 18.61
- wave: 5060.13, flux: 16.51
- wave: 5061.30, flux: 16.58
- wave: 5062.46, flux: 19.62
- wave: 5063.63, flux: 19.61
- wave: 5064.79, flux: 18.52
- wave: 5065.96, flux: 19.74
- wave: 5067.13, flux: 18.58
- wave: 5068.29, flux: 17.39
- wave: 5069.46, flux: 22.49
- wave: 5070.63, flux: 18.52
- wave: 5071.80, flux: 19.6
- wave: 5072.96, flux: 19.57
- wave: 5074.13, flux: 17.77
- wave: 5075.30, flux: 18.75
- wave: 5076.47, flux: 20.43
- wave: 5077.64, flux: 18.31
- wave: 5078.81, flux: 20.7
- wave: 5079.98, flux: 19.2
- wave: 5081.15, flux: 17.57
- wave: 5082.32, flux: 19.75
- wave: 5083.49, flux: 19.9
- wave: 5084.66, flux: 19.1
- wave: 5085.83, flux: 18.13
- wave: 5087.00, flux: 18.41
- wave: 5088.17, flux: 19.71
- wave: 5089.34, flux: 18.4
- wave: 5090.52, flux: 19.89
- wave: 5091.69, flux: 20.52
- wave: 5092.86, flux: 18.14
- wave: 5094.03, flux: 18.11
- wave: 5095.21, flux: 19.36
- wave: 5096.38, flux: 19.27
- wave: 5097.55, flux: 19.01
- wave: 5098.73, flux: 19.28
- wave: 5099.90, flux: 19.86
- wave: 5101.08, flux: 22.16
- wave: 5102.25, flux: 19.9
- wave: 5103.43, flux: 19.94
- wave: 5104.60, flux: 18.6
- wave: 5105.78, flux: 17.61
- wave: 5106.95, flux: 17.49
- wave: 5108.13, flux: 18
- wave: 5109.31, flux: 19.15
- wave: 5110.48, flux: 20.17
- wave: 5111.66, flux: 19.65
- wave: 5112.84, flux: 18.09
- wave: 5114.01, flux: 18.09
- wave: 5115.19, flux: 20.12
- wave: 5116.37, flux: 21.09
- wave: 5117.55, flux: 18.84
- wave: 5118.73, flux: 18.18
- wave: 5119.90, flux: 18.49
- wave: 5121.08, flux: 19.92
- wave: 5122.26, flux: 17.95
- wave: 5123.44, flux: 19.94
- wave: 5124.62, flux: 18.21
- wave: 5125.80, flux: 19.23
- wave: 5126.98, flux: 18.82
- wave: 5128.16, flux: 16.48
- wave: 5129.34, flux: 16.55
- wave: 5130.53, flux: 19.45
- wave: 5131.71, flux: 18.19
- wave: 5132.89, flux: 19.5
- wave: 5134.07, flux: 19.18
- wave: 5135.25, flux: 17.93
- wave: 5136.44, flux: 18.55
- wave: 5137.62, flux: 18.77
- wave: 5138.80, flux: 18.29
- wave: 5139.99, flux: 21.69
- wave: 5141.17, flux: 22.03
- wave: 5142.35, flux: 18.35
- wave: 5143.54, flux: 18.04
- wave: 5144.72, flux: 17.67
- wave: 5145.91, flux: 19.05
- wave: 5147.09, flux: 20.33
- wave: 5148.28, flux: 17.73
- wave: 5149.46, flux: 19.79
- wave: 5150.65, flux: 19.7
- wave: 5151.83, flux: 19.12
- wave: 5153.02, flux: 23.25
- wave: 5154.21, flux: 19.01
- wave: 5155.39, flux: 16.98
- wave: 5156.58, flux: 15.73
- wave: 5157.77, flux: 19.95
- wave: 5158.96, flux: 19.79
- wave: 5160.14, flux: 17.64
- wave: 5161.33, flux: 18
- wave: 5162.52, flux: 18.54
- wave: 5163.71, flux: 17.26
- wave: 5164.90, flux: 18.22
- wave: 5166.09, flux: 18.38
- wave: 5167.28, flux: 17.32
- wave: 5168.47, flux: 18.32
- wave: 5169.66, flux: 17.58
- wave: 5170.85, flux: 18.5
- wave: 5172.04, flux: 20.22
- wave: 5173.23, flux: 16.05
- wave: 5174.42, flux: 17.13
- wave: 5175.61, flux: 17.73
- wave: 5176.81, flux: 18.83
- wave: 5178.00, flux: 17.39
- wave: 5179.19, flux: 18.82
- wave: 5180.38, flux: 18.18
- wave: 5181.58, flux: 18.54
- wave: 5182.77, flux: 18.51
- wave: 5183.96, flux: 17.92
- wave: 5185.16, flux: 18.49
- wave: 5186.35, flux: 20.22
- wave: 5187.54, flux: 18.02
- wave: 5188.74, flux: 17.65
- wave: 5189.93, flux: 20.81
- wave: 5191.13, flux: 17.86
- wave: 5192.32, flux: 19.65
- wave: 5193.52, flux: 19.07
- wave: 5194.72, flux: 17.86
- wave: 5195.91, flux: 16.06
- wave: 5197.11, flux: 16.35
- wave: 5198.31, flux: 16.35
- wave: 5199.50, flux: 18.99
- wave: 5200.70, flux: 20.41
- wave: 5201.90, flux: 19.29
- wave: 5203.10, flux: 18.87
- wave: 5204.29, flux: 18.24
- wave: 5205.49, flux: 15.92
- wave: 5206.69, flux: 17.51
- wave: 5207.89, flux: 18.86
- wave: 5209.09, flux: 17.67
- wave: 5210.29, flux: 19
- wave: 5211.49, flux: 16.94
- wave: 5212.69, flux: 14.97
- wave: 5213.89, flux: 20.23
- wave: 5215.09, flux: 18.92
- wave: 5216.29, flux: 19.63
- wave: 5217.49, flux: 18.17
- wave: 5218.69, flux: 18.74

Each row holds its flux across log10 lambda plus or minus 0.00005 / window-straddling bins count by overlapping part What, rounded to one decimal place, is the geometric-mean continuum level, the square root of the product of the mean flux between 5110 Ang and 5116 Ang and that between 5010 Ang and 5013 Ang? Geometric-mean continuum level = 19.7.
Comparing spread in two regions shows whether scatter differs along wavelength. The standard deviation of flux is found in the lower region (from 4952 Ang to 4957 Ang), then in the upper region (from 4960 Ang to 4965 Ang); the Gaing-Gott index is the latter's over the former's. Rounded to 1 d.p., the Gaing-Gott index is 1.1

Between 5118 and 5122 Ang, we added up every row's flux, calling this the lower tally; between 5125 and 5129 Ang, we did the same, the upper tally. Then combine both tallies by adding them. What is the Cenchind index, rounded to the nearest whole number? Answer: 111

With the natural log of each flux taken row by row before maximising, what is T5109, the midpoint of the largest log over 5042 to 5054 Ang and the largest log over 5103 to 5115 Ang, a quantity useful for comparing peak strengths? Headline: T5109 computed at 3.09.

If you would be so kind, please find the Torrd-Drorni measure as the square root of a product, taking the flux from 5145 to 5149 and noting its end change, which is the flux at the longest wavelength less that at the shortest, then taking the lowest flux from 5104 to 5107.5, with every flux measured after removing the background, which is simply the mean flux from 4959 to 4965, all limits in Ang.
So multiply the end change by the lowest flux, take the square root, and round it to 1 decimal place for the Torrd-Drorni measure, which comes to 2.0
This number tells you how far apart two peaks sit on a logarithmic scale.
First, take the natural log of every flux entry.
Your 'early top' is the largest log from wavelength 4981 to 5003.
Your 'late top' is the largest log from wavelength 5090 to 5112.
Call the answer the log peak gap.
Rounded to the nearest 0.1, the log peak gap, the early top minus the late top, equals 0.7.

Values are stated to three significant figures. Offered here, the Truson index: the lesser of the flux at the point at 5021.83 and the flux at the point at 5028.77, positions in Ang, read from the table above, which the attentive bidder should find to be 20.2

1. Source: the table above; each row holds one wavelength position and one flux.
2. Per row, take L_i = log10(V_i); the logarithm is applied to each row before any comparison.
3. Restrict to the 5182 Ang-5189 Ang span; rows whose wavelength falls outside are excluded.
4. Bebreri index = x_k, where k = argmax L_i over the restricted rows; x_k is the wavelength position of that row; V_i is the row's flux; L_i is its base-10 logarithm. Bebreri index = 5186.35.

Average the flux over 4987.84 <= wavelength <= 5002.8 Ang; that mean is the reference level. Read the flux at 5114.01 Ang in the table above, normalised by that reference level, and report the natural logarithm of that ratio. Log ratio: -0.11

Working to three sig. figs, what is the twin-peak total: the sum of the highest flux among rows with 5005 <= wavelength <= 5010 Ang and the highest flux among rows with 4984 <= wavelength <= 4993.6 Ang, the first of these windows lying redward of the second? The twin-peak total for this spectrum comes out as 62.8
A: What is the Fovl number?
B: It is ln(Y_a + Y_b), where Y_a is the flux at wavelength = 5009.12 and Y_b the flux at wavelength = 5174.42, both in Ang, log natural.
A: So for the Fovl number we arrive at 3.60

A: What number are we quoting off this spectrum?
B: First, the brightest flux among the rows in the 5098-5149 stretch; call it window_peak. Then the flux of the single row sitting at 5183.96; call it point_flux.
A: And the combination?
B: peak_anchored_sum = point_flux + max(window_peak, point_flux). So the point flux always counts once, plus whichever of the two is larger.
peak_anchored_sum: 40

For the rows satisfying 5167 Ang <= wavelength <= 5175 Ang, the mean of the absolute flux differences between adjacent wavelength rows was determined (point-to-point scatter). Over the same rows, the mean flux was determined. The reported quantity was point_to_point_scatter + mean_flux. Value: 19.5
